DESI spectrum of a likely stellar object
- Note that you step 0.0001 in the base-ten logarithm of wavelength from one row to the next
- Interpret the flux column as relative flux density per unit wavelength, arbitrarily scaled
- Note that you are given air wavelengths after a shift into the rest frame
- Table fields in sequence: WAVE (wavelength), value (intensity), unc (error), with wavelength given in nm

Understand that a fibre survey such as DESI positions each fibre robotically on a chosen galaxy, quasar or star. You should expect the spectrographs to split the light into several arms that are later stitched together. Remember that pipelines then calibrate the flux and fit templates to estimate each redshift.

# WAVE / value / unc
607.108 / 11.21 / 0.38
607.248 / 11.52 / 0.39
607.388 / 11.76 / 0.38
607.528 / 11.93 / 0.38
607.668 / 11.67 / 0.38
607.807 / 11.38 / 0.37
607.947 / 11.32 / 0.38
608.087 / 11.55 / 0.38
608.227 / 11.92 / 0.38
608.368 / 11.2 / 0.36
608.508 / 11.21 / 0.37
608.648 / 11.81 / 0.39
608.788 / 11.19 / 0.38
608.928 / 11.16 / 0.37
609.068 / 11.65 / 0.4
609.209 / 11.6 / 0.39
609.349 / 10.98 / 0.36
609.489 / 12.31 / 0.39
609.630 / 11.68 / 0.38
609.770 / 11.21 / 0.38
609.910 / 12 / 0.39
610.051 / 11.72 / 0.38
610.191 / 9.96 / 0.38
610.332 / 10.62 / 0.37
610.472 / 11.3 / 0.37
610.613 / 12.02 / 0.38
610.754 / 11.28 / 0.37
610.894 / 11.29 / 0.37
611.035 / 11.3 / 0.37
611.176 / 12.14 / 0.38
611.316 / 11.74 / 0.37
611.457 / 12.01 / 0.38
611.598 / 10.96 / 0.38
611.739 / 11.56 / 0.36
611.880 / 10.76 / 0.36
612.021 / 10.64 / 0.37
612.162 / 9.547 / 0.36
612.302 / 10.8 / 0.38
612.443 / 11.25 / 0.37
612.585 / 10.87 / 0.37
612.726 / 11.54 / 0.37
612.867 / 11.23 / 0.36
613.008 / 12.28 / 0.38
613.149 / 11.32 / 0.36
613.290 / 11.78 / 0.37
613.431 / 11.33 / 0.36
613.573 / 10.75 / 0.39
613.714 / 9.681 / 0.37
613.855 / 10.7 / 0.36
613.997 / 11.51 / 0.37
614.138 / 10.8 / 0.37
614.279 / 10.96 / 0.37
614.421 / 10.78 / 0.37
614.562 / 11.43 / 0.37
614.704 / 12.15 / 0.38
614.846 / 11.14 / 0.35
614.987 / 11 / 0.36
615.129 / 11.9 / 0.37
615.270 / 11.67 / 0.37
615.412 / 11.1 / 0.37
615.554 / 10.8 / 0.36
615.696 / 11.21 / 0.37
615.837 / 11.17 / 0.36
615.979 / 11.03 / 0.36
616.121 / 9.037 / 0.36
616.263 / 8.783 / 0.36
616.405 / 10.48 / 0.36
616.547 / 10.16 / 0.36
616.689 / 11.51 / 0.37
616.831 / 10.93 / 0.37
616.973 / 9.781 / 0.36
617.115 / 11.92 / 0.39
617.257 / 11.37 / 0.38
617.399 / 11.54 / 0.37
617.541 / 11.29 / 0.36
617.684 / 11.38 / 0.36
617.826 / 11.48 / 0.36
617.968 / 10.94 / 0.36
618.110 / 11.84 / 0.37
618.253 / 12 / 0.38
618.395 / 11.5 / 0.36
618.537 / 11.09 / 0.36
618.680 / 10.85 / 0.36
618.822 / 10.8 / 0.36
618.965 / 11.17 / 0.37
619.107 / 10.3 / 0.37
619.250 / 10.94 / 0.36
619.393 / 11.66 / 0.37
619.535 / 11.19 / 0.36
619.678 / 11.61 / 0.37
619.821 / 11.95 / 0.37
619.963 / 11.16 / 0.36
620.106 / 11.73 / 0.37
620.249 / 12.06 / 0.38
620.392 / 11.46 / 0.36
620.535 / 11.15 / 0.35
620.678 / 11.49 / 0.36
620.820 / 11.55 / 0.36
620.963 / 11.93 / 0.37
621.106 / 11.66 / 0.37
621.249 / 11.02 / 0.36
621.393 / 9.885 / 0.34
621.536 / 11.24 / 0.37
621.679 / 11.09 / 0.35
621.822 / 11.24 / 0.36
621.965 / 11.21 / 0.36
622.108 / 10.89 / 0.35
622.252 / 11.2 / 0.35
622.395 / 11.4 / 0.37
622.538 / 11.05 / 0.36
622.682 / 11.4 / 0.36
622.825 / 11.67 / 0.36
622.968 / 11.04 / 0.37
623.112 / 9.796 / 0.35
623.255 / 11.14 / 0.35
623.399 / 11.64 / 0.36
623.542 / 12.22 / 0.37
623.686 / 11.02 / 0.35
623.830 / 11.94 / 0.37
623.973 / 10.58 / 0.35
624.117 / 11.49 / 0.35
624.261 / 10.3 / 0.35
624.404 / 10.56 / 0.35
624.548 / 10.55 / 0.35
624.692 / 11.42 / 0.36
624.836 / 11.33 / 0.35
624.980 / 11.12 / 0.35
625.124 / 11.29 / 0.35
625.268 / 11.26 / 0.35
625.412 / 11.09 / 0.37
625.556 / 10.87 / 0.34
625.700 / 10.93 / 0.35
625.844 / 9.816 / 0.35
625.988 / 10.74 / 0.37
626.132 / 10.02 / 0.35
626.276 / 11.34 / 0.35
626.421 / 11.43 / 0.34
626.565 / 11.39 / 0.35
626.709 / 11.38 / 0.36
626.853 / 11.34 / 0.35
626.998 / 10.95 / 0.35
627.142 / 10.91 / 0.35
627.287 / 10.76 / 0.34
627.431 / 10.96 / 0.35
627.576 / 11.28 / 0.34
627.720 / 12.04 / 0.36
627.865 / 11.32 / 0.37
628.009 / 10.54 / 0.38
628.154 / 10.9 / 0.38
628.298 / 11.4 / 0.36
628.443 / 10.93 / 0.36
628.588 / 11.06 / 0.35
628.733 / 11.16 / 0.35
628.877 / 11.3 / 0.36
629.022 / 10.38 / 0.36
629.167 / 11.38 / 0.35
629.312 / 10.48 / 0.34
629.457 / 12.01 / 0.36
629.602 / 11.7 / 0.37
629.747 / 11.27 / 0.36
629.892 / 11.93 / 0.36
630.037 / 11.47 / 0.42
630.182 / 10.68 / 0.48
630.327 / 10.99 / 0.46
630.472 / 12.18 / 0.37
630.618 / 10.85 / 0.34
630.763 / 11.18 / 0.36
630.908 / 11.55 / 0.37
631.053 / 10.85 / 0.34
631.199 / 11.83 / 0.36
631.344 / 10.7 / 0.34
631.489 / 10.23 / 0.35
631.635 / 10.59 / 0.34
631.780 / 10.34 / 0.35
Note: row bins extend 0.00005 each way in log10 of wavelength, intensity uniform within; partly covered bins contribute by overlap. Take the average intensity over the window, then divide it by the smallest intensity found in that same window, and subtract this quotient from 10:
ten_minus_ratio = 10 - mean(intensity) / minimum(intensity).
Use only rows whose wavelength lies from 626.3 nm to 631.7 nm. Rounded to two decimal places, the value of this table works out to 8.91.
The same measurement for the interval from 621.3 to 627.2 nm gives 8.87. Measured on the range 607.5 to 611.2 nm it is 8.85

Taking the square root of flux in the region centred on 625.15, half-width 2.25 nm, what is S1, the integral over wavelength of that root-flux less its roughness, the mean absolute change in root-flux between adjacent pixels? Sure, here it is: 15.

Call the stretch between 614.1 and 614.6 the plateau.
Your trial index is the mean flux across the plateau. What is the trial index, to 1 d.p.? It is 11.0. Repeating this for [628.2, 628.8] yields 11.1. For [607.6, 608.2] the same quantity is 11.5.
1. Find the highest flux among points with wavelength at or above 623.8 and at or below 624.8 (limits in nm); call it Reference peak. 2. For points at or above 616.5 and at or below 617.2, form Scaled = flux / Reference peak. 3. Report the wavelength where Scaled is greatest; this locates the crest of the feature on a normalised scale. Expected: 617.115 nm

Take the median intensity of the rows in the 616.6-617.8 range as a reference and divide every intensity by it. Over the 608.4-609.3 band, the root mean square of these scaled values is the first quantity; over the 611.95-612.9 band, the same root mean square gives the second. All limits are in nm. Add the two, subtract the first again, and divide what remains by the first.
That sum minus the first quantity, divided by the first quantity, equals 0.95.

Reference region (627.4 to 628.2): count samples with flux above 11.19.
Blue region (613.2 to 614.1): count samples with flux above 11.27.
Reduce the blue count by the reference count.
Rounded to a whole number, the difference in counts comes 0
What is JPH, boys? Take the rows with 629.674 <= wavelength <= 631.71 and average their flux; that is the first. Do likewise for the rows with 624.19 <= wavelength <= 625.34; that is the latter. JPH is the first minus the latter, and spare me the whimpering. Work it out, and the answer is 0.19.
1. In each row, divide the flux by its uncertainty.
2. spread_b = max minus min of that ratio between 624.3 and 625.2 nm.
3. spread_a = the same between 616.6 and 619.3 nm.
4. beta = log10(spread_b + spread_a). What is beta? 0.85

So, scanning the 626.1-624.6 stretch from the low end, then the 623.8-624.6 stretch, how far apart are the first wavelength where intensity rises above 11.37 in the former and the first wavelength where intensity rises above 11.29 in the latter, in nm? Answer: 0.86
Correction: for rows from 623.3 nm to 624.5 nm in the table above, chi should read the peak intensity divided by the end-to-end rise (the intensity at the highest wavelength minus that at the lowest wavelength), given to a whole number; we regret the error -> -11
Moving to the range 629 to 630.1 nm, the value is 11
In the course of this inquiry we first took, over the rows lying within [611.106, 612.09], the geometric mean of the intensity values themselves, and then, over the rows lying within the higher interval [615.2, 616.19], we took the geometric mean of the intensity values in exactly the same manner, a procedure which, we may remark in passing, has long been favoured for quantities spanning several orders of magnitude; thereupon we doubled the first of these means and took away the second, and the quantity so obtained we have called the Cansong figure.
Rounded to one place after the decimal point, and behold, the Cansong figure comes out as 11.9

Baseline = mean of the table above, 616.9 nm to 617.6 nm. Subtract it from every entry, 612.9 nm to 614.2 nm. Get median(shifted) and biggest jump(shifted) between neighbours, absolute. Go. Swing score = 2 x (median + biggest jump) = 2.4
